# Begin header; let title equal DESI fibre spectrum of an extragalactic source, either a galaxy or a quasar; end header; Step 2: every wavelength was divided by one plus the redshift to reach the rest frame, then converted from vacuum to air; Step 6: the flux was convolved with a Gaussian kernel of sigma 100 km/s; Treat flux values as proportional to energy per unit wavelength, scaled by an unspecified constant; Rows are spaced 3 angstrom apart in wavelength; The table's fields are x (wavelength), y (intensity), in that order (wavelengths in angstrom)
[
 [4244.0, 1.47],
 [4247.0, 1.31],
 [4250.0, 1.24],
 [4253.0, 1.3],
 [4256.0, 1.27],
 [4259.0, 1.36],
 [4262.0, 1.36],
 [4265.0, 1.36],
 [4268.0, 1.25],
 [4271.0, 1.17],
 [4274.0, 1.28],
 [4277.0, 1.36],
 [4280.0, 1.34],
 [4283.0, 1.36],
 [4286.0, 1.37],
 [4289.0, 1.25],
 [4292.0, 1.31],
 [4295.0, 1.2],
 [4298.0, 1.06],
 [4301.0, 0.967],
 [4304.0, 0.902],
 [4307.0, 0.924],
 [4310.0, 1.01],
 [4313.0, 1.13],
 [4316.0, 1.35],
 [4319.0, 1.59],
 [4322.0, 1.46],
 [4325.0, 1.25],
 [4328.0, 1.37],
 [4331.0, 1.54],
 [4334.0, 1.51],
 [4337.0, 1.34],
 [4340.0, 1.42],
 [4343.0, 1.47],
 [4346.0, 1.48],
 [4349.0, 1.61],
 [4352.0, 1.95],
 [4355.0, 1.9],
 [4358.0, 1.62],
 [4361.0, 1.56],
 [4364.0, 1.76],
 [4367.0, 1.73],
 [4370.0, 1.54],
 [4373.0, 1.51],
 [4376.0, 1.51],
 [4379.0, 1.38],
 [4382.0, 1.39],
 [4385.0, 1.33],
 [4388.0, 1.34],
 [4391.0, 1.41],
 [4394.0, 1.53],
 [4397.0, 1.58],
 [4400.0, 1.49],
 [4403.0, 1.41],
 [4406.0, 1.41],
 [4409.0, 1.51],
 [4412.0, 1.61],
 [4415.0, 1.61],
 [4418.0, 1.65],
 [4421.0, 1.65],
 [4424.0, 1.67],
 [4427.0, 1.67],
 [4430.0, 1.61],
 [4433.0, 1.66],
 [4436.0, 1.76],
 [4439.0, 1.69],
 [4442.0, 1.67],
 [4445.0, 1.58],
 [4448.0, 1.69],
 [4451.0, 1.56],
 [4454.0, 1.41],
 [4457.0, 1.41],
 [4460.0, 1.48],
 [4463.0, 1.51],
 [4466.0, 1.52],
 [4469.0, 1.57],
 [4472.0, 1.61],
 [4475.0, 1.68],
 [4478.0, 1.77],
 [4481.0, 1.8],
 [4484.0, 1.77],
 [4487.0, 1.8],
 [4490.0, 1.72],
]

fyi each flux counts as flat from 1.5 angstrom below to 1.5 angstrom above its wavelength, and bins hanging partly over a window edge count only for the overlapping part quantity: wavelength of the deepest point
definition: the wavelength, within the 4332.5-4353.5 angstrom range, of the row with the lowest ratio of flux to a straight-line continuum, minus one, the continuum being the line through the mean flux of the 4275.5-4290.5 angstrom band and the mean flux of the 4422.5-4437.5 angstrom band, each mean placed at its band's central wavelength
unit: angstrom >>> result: 4337.0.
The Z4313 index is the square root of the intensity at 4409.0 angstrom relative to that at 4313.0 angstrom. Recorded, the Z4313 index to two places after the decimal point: 1.16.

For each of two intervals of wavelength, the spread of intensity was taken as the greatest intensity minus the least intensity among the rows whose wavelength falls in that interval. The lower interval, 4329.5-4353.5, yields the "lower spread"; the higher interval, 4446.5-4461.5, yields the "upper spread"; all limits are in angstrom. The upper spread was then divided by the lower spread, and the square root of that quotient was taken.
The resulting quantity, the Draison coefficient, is 0.68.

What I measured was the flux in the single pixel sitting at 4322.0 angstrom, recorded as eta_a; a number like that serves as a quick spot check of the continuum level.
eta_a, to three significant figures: 1.46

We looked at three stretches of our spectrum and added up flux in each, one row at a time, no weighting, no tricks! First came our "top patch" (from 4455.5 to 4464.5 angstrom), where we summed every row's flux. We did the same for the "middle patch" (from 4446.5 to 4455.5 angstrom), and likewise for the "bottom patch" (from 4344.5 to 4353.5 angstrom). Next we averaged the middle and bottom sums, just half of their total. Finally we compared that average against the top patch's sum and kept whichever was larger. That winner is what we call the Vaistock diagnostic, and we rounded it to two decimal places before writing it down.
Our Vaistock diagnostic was 4.85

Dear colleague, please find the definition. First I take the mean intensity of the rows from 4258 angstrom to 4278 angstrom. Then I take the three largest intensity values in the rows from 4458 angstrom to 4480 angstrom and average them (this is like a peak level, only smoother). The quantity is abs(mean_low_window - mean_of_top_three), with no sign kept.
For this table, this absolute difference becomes 0.38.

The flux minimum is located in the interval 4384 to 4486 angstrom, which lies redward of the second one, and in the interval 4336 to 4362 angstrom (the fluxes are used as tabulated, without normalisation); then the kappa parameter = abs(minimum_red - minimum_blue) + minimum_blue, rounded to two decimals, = 1.35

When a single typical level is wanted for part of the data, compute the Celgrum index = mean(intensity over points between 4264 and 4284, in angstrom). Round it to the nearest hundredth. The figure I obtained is 1.30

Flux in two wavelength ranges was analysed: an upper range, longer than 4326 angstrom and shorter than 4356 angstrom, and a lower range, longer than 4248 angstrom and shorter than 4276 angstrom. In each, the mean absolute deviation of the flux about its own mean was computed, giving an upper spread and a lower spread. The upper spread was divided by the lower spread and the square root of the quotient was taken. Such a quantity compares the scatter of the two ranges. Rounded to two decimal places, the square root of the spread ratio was 1.75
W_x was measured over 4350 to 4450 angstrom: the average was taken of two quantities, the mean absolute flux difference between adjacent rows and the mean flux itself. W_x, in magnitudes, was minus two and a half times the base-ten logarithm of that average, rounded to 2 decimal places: 0.20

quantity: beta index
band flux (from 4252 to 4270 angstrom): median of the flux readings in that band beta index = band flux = 1.3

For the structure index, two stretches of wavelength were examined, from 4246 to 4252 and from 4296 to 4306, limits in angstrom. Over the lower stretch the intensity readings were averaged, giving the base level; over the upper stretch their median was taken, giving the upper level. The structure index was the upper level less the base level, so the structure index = -0.31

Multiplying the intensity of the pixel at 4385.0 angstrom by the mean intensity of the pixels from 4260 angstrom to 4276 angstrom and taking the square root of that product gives 1.31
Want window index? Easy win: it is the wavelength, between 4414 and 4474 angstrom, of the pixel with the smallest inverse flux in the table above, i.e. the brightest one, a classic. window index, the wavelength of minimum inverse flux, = 4436.0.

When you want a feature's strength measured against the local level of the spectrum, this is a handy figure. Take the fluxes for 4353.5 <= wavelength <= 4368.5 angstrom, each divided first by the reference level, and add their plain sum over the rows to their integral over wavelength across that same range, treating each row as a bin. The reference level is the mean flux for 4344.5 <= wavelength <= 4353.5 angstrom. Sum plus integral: 20.4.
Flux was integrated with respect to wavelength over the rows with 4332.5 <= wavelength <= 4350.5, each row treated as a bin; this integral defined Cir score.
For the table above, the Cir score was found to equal 26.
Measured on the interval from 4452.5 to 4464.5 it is 17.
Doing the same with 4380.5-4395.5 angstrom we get 21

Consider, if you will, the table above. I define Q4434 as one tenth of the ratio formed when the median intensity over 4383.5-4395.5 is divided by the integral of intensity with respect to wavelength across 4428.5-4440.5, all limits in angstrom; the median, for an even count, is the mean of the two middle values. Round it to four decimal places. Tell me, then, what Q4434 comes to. 0.0068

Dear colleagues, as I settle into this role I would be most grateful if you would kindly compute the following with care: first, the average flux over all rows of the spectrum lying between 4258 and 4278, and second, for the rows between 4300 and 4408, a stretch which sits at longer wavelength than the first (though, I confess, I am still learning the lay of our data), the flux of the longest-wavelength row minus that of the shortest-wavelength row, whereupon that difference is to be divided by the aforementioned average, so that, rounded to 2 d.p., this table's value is 0.34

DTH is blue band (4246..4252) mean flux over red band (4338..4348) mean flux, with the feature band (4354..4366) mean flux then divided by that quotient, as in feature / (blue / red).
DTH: 1.95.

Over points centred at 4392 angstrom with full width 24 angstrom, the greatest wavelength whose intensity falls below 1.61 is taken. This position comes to 4403.0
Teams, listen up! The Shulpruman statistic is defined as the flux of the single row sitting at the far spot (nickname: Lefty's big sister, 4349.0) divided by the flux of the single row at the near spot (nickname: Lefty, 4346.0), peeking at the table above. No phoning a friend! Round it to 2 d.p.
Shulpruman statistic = 1.09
